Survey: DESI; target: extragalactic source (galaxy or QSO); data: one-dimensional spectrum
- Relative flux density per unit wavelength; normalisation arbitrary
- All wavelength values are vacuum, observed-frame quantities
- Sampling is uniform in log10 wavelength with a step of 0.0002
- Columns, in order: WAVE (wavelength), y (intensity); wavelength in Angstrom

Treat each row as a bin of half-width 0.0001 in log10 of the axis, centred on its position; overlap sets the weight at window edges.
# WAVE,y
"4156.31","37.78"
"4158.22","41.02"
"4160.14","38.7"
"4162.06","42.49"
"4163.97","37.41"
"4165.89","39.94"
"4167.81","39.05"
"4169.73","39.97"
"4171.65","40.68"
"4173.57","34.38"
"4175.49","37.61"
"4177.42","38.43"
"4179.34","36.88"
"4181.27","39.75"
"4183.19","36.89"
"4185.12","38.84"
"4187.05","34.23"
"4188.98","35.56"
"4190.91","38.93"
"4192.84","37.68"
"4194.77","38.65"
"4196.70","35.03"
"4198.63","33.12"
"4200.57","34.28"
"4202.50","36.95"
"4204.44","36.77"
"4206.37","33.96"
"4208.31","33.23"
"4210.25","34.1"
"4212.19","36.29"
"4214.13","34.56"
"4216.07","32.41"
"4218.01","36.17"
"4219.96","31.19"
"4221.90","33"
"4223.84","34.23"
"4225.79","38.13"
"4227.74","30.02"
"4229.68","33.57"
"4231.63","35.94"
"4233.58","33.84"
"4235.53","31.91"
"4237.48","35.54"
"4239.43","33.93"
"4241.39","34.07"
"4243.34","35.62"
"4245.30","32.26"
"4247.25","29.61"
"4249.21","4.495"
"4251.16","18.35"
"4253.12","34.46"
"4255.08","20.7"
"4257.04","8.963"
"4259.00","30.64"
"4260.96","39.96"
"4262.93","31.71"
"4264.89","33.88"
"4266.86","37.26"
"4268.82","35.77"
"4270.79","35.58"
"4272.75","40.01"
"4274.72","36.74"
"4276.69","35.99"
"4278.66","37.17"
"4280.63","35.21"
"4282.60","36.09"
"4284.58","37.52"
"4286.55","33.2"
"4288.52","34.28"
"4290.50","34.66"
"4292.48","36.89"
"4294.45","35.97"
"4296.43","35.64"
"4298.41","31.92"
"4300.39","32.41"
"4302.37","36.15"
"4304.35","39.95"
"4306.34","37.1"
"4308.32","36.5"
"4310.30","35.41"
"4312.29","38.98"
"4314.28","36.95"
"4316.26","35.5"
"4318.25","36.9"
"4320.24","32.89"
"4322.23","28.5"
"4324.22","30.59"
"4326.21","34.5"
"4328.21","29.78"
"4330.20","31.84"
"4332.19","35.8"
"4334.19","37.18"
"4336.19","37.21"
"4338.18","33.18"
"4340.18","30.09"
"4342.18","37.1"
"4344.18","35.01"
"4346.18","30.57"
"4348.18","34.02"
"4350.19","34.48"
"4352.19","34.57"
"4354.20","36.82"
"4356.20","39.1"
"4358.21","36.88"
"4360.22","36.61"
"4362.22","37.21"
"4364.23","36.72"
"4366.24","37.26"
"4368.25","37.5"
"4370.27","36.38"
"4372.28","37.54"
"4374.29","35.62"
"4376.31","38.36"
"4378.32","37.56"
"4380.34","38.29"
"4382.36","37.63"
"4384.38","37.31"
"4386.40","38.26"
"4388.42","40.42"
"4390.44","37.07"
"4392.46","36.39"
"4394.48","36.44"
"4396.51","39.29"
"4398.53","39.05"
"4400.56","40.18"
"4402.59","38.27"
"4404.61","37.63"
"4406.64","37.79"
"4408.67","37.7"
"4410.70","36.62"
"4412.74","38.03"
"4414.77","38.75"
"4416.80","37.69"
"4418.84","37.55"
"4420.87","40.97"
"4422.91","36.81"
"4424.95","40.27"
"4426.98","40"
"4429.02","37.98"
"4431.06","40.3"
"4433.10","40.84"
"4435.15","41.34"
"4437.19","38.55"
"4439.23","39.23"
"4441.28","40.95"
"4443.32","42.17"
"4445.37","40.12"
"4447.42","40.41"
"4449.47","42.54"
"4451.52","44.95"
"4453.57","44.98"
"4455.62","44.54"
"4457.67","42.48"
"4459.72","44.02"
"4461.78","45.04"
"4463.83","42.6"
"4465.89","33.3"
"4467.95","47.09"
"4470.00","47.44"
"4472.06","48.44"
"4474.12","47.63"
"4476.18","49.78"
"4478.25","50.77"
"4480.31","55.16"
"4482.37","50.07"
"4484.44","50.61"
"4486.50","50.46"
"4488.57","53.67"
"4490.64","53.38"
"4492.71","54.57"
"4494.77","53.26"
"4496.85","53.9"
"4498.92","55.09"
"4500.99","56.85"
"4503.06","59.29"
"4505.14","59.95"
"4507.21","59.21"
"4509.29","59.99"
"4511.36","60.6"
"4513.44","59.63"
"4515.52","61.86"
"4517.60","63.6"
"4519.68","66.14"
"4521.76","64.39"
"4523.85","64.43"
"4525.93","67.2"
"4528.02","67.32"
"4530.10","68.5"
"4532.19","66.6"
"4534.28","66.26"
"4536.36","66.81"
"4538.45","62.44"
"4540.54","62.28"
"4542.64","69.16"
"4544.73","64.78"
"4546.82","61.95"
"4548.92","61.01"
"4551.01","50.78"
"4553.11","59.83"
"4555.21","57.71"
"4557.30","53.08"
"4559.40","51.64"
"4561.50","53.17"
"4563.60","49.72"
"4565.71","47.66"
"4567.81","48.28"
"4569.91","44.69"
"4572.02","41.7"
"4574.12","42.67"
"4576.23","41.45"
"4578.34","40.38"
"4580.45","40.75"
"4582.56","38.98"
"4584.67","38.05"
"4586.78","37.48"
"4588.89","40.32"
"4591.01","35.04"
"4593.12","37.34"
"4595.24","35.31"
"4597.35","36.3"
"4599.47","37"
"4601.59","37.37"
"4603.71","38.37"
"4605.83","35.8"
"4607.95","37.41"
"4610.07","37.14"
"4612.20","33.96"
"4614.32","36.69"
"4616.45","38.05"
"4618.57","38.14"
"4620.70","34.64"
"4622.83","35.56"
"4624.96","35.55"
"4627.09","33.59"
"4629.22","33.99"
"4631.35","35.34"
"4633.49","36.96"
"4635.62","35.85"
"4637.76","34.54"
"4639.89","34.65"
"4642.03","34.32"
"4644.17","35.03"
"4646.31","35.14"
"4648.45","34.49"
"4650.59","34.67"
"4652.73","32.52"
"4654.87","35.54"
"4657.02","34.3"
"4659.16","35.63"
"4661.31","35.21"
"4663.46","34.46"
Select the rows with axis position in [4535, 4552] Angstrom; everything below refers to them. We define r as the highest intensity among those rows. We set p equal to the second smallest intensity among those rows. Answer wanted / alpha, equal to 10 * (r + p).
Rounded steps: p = 61.01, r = 69.16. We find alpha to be 1302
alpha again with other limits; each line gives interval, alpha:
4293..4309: 724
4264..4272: 728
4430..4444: 814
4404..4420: 763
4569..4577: 864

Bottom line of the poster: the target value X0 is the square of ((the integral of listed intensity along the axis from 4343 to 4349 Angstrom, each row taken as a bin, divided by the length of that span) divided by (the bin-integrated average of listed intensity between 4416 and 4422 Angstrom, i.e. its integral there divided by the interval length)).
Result 0.7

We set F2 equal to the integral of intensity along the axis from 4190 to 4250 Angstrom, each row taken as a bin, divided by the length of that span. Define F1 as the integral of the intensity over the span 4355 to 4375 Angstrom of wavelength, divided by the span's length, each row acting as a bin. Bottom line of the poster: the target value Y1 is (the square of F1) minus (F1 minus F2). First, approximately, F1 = 37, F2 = 33.6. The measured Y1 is 1374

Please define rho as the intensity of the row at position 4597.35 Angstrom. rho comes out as 36.3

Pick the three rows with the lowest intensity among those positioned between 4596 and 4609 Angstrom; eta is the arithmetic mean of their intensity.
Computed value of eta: 36.4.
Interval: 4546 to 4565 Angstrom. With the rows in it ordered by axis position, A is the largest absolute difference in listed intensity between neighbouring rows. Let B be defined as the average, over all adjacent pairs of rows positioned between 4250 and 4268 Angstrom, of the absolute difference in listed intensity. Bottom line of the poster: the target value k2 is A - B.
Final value -0.6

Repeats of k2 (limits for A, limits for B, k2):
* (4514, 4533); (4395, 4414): 1.9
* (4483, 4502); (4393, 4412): 2.2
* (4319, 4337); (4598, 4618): 3.1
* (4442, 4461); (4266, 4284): 0.6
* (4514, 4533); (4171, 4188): -0.3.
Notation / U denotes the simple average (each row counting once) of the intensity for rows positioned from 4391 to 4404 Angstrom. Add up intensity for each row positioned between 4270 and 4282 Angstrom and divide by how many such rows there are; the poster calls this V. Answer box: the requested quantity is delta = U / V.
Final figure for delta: 1.04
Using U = 38.3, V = 36.8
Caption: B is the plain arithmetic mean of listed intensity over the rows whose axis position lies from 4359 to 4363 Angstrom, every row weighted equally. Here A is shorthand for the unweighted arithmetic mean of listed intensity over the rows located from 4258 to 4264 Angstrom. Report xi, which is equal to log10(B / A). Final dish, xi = 0.03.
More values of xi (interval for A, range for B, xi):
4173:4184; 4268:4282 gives -0.01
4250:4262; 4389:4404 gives 0.17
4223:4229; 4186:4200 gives 0.03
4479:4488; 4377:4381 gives -0.13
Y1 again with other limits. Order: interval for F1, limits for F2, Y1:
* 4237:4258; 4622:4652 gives 683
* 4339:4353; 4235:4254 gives 1129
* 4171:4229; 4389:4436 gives 1277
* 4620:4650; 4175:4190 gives 1225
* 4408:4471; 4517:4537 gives 1693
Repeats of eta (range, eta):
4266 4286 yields 35.5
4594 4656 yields 33.4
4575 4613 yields 34.8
